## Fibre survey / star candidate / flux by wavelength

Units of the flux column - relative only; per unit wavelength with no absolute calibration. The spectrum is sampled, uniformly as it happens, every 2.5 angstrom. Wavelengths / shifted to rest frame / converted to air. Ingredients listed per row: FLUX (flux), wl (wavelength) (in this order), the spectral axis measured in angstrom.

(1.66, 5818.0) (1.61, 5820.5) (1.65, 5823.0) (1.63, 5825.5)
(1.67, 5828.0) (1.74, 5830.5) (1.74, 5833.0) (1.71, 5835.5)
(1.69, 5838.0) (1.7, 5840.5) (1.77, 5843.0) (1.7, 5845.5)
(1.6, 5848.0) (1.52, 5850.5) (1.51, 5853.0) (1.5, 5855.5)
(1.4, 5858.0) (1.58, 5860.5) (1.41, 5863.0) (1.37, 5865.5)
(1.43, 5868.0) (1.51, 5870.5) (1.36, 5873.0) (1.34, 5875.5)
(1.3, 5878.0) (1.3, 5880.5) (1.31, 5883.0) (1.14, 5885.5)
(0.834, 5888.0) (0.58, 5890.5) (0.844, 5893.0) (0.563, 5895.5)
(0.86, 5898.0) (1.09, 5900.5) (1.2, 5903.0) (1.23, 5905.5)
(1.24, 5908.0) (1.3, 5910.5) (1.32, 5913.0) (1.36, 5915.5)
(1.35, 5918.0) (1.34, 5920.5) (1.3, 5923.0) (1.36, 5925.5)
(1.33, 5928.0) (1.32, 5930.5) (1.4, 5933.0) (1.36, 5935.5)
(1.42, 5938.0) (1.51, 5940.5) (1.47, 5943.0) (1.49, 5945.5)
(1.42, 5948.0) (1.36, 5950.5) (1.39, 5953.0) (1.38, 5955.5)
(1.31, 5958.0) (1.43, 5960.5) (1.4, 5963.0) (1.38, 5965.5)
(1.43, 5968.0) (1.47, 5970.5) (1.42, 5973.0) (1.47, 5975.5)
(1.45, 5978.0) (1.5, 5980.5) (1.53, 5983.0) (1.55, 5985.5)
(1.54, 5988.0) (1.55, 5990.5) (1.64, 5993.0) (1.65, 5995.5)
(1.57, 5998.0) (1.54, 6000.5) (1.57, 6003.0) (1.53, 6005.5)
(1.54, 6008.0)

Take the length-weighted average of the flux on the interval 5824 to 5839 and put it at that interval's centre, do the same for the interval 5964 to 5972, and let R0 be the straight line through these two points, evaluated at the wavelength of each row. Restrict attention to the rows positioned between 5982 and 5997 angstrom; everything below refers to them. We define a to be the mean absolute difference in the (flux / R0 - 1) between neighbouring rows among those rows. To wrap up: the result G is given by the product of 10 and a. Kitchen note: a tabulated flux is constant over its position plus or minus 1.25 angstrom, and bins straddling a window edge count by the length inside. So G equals 0.228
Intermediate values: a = 0.0228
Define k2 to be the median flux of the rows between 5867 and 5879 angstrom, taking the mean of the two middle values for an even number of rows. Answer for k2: 1.4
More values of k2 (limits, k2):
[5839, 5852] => 1.7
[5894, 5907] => 1.1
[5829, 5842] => 1.7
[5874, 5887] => 1.3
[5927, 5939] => 1.4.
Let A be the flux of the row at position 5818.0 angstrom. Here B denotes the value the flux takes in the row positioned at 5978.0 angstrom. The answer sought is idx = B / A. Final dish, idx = 0.87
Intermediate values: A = 1.66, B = 1.45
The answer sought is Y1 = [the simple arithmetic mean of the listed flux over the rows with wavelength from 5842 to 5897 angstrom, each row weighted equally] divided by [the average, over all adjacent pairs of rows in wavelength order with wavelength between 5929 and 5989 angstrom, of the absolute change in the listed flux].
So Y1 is 28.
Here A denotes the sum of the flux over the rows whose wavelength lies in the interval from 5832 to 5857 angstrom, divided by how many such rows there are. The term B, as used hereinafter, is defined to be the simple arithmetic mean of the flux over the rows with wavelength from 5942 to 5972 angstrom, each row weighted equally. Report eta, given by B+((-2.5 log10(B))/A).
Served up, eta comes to 1.18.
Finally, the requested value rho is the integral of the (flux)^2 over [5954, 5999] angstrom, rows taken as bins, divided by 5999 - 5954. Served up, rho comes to 2.20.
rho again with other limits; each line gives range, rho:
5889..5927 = 1.35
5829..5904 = 1.95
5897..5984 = 1.87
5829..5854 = 2.79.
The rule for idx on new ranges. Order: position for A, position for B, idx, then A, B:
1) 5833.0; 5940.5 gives 0.87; 1.74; 1.51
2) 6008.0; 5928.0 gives 0.86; 1.54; 1.33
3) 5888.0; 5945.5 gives 1.79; 0.834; 1.49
